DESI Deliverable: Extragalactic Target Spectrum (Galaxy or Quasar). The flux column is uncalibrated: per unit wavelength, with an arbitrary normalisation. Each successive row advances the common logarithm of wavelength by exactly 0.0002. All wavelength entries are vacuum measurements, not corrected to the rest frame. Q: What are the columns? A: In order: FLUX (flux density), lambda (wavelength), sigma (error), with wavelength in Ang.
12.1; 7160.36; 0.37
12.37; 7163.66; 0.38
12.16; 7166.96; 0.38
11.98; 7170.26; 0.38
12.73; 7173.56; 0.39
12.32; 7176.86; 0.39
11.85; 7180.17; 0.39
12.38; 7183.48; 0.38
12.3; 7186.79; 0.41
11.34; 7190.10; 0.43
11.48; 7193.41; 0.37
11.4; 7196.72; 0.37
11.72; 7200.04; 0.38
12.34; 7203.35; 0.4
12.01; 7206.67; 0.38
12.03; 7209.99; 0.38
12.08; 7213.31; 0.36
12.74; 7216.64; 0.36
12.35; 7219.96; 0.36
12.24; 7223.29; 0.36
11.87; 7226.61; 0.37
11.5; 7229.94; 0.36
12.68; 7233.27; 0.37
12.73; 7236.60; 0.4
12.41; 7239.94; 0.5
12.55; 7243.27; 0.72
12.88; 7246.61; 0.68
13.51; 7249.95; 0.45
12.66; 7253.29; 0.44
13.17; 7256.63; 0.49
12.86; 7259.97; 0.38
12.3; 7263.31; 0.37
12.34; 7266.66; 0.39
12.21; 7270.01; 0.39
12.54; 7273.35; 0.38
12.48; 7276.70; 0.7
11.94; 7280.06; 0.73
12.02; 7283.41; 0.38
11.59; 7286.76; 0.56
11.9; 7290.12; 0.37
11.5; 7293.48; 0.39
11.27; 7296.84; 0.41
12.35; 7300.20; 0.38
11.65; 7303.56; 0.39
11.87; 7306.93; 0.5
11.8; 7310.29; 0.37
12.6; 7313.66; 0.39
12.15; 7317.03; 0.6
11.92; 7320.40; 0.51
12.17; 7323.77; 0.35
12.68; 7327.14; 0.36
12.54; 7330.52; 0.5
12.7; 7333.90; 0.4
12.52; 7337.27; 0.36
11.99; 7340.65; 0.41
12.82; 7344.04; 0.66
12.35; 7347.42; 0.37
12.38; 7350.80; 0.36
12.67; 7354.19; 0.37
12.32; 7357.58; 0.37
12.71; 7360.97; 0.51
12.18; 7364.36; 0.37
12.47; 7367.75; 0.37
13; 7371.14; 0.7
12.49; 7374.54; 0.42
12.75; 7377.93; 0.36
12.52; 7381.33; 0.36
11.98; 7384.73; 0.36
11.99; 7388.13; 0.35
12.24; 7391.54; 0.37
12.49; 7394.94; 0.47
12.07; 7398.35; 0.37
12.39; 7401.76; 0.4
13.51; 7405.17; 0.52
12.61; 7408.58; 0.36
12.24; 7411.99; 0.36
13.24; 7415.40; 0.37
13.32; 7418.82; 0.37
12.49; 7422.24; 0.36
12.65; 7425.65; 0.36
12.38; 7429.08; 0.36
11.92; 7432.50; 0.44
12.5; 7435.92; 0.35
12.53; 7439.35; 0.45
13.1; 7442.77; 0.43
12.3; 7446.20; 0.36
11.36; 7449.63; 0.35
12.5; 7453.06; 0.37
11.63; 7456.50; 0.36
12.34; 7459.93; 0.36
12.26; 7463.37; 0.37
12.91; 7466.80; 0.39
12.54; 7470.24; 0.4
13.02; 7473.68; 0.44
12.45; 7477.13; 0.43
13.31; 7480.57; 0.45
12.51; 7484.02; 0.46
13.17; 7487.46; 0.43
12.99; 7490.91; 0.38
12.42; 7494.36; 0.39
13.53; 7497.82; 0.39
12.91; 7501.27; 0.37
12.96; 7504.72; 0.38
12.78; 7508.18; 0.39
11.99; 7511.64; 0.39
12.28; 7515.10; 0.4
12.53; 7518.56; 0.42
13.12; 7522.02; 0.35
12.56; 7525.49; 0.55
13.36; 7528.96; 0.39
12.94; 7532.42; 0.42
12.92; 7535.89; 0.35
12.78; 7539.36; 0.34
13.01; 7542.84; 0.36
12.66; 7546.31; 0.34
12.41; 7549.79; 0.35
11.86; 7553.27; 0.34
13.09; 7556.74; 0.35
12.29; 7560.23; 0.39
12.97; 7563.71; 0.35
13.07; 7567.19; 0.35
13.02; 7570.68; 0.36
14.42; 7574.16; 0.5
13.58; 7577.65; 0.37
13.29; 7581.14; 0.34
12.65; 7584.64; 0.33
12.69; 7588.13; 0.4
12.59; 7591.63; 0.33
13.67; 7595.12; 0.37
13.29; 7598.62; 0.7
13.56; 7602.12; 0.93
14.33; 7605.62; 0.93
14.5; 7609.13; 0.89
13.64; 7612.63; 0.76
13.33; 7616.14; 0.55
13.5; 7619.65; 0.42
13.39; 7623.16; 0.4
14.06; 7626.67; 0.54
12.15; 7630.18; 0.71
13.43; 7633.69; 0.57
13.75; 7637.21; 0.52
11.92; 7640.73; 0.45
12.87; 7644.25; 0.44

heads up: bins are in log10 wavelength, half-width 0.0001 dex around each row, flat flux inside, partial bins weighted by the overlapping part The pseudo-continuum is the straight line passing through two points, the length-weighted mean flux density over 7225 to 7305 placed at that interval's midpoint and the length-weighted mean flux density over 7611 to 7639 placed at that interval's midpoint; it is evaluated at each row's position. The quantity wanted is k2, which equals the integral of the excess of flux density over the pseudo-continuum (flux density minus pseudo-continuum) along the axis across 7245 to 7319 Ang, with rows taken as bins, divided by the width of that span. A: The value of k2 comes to -0.09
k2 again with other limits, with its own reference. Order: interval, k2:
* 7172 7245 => 0.02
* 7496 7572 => -0.35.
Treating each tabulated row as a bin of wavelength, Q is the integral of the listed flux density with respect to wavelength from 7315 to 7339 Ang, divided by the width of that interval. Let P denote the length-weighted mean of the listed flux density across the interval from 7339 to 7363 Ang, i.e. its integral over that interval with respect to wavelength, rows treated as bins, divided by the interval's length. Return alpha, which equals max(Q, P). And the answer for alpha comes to 12.5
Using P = 12.5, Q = 12.4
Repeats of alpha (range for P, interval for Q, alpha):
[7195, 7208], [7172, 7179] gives 12.5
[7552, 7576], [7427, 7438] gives 13.0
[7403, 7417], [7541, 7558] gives 12.9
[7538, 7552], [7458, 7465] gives 12.7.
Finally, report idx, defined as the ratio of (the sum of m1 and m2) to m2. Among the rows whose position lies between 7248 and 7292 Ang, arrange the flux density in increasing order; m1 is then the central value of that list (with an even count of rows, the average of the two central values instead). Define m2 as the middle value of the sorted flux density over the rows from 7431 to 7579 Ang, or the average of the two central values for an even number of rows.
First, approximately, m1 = 12.3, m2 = 12.8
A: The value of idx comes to 1.97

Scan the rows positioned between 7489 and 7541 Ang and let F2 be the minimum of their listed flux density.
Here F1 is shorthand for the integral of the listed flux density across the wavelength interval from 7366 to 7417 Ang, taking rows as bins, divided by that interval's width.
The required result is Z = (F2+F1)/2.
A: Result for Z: 12.3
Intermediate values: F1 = 12.5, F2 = 11.99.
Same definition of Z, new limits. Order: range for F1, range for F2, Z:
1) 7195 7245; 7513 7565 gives 12.0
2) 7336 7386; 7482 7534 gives 12.2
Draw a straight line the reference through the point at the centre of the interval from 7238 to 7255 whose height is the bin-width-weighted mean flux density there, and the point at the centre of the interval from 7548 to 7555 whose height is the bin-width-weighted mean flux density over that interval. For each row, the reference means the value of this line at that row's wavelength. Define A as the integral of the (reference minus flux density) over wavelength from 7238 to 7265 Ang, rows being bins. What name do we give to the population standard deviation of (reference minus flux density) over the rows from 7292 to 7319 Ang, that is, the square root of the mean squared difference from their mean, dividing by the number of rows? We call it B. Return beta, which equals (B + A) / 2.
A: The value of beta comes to 0.1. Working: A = -0.2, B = 0.43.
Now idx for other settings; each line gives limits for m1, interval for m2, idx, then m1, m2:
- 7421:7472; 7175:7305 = 2.02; 12.5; 12.3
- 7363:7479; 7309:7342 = 2.01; 12.5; 12.3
